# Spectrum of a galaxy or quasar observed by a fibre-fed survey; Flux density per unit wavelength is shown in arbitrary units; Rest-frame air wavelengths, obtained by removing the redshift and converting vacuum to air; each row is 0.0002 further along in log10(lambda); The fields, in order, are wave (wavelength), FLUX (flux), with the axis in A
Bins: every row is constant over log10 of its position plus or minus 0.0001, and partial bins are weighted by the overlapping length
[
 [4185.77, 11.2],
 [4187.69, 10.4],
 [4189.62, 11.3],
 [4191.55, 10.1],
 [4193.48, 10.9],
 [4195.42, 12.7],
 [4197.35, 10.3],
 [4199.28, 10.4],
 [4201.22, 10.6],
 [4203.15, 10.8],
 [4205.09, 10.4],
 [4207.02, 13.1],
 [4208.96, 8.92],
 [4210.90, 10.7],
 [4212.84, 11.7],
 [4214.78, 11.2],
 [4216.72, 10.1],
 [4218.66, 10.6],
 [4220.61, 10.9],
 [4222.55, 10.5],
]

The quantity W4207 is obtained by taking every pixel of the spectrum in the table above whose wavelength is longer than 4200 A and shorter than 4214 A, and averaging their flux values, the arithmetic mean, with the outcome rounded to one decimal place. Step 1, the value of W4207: 10.9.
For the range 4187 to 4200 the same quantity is 10.9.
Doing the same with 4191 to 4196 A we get 11.2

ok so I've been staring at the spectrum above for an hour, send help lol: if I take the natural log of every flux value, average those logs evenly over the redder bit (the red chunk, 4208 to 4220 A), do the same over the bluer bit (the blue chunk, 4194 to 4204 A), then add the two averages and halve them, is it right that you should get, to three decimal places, 2.371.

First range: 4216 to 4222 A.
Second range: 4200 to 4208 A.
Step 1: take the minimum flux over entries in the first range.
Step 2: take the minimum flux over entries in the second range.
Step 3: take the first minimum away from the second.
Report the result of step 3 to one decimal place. 0.3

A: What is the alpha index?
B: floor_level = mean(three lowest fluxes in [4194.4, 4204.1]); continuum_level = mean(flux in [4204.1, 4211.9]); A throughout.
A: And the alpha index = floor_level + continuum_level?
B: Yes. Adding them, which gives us 21.2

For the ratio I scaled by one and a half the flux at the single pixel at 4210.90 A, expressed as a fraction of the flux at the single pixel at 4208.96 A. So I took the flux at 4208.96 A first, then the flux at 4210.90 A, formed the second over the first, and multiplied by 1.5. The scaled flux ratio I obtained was 1.80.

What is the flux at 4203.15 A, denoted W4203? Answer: 10.8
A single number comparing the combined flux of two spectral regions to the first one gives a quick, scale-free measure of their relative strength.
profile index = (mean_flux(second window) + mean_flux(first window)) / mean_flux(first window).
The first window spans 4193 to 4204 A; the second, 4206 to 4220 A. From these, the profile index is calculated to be 2.00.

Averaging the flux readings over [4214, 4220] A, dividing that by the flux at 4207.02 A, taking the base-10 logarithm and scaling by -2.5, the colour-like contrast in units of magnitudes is 0.23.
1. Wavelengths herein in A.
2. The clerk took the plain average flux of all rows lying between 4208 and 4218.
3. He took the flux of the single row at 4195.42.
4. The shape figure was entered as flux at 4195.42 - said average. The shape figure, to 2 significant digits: 2.2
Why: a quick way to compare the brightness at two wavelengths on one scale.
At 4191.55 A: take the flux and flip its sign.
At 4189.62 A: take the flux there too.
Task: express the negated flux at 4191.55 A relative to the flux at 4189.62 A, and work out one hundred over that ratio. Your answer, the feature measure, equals -112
